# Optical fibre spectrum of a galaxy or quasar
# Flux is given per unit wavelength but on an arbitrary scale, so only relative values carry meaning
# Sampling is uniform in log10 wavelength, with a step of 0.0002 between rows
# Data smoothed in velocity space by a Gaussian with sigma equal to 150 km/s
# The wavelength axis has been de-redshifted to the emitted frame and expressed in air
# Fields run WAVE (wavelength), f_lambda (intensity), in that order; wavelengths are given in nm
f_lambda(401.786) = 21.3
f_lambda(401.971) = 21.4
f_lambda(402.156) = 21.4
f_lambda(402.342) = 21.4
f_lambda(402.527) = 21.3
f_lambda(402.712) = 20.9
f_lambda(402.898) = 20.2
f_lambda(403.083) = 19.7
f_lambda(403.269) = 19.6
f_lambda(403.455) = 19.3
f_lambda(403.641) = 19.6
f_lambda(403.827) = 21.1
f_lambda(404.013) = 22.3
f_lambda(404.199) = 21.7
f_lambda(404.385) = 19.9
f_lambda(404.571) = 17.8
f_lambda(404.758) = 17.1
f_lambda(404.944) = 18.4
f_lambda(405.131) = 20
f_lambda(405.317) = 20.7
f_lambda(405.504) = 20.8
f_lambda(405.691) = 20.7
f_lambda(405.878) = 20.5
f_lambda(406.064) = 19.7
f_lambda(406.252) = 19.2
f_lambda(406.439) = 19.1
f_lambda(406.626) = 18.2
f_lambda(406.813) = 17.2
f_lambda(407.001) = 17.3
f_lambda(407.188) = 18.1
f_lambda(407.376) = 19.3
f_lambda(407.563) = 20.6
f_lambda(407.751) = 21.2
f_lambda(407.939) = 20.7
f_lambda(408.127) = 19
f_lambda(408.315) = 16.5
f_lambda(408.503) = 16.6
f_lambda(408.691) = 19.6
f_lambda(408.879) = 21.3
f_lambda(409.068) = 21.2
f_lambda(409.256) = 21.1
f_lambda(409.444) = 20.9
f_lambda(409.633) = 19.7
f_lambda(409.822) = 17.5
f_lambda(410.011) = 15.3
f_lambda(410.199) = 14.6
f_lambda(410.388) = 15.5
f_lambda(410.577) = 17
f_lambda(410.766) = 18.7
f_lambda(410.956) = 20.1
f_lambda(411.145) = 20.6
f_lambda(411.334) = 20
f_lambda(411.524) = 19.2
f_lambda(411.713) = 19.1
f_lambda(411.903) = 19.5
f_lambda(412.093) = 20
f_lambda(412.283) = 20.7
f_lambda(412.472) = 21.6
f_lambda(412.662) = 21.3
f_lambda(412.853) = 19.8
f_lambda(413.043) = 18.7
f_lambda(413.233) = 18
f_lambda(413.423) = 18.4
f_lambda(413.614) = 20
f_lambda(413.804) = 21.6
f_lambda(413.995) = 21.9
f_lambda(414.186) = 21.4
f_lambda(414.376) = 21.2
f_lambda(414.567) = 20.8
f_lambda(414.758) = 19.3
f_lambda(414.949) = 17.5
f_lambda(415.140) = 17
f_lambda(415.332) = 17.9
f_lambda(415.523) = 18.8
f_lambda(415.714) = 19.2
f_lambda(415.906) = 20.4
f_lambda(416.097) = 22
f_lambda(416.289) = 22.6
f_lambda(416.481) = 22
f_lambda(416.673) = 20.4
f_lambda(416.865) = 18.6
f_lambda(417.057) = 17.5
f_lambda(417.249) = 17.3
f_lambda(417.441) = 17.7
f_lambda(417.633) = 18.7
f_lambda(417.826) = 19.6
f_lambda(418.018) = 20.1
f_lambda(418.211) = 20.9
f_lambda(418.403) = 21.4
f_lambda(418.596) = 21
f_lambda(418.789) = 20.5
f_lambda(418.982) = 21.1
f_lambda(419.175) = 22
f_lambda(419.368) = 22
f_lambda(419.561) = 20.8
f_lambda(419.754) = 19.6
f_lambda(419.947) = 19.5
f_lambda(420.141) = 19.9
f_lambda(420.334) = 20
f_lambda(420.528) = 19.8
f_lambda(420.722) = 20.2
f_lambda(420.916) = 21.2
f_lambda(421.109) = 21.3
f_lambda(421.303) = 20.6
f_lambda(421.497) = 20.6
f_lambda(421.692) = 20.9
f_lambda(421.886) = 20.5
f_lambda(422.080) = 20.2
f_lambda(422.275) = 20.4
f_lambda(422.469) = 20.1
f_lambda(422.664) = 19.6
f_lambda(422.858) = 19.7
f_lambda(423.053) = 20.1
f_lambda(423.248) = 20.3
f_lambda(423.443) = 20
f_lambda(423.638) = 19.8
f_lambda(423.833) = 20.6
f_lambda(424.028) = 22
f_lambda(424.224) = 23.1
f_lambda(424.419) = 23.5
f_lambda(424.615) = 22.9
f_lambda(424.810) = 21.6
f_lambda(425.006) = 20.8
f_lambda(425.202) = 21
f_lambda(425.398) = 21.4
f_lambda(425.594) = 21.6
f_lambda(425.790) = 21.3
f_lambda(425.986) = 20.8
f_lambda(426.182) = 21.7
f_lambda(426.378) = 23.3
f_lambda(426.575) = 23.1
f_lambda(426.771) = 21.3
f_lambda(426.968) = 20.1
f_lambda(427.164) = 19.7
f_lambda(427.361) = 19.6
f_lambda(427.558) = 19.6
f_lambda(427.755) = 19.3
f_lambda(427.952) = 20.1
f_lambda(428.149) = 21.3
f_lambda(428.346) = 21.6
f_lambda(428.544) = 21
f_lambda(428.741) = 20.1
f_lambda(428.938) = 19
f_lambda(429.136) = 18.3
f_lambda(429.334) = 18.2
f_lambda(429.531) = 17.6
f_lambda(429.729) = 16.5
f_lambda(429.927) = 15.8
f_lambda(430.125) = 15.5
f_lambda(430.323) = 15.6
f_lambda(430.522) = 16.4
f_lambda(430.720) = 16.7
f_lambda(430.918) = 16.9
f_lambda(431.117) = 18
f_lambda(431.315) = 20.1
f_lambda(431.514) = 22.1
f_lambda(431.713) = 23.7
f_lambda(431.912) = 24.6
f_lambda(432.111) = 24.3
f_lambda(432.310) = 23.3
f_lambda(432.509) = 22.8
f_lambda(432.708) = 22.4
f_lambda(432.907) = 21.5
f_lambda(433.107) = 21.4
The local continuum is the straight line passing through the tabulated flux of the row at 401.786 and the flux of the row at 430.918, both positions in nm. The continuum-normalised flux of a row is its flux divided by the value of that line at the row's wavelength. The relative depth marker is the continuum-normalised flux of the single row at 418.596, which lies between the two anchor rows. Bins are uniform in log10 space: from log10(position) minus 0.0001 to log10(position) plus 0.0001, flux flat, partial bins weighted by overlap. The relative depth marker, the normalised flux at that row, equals 1.12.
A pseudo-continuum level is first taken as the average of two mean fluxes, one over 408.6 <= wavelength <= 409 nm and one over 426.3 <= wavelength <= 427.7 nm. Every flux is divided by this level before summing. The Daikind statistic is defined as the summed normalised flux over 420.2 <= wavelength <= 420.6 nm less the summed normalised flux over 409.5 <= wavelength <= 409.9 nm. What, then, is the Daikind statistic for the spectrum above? 0.13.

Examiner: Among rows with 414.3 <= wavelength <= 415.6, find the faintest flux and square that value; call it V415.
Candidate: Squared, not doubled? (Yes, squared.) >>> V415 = 289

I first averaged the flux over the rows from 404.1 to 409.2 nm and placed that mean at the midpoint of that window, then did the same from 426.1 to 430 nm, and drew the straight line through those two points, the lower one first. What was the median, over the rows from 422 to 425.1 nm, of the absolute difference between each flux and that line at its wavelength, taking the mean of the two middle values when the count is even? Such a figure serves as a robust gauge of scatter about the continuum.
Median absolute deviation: 0.6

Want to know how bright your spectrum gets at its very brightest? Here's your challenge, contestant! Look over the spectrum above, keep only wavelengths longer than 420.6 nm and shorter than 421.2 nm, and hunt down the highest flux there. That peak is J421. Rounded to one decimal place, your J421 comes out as 21.3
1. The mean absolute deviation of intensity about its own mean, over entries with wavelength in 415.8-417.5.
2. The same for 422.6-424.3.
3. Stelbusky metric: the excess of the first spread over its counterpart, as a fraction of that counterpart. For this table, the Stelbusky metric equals 1.1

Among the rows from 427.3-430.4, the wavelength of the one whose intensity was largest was 428.346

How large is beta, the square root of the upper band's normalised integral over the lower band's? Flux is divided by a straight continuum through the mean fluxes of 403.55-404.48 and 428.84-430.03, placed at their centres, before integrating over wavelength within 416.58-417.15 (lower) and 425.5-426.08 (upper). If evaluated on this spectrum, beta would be 1.11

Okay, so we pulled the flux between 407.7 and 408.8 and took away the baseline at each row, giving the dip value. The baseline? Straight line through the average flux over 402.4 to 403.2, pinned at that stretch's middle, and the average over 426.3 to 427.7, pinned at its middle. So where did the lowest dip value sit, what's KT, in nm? 408.315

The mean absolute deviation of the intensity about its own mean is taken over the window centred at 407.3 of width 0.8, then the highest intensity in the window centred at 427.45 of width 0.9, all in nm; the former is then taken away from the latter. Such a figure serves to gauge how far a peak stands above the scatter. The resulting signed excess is 18.6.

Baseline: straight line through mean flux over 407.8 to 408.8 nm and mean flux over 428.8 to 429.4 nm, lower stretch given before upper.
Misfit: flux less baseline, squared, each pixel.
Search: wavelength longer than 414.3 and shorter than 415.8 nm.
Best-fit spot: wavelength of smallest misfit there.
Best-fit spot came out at 415.523 nm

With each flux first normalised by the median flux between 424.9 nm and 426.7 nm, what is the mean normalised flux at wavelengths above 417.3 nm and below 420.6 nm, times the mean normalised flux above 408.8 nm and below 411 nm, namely 0.82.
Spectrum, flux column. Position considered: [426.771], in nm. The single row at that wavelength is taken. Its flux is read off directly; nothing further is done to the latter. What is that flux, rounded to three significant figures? 21.3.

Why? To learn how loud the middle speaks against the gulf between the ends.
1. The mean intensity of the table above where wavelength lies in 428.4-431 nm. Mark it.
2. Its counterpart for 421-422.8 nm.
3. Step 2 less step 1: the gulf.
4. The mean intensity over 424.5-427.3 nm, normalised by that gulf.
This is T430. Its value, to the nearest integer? 7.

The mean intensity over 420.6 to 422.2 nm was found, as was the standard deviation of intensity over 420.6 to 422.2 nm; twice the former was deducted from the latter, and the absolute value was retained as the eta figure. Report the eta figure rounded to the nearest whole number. 41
